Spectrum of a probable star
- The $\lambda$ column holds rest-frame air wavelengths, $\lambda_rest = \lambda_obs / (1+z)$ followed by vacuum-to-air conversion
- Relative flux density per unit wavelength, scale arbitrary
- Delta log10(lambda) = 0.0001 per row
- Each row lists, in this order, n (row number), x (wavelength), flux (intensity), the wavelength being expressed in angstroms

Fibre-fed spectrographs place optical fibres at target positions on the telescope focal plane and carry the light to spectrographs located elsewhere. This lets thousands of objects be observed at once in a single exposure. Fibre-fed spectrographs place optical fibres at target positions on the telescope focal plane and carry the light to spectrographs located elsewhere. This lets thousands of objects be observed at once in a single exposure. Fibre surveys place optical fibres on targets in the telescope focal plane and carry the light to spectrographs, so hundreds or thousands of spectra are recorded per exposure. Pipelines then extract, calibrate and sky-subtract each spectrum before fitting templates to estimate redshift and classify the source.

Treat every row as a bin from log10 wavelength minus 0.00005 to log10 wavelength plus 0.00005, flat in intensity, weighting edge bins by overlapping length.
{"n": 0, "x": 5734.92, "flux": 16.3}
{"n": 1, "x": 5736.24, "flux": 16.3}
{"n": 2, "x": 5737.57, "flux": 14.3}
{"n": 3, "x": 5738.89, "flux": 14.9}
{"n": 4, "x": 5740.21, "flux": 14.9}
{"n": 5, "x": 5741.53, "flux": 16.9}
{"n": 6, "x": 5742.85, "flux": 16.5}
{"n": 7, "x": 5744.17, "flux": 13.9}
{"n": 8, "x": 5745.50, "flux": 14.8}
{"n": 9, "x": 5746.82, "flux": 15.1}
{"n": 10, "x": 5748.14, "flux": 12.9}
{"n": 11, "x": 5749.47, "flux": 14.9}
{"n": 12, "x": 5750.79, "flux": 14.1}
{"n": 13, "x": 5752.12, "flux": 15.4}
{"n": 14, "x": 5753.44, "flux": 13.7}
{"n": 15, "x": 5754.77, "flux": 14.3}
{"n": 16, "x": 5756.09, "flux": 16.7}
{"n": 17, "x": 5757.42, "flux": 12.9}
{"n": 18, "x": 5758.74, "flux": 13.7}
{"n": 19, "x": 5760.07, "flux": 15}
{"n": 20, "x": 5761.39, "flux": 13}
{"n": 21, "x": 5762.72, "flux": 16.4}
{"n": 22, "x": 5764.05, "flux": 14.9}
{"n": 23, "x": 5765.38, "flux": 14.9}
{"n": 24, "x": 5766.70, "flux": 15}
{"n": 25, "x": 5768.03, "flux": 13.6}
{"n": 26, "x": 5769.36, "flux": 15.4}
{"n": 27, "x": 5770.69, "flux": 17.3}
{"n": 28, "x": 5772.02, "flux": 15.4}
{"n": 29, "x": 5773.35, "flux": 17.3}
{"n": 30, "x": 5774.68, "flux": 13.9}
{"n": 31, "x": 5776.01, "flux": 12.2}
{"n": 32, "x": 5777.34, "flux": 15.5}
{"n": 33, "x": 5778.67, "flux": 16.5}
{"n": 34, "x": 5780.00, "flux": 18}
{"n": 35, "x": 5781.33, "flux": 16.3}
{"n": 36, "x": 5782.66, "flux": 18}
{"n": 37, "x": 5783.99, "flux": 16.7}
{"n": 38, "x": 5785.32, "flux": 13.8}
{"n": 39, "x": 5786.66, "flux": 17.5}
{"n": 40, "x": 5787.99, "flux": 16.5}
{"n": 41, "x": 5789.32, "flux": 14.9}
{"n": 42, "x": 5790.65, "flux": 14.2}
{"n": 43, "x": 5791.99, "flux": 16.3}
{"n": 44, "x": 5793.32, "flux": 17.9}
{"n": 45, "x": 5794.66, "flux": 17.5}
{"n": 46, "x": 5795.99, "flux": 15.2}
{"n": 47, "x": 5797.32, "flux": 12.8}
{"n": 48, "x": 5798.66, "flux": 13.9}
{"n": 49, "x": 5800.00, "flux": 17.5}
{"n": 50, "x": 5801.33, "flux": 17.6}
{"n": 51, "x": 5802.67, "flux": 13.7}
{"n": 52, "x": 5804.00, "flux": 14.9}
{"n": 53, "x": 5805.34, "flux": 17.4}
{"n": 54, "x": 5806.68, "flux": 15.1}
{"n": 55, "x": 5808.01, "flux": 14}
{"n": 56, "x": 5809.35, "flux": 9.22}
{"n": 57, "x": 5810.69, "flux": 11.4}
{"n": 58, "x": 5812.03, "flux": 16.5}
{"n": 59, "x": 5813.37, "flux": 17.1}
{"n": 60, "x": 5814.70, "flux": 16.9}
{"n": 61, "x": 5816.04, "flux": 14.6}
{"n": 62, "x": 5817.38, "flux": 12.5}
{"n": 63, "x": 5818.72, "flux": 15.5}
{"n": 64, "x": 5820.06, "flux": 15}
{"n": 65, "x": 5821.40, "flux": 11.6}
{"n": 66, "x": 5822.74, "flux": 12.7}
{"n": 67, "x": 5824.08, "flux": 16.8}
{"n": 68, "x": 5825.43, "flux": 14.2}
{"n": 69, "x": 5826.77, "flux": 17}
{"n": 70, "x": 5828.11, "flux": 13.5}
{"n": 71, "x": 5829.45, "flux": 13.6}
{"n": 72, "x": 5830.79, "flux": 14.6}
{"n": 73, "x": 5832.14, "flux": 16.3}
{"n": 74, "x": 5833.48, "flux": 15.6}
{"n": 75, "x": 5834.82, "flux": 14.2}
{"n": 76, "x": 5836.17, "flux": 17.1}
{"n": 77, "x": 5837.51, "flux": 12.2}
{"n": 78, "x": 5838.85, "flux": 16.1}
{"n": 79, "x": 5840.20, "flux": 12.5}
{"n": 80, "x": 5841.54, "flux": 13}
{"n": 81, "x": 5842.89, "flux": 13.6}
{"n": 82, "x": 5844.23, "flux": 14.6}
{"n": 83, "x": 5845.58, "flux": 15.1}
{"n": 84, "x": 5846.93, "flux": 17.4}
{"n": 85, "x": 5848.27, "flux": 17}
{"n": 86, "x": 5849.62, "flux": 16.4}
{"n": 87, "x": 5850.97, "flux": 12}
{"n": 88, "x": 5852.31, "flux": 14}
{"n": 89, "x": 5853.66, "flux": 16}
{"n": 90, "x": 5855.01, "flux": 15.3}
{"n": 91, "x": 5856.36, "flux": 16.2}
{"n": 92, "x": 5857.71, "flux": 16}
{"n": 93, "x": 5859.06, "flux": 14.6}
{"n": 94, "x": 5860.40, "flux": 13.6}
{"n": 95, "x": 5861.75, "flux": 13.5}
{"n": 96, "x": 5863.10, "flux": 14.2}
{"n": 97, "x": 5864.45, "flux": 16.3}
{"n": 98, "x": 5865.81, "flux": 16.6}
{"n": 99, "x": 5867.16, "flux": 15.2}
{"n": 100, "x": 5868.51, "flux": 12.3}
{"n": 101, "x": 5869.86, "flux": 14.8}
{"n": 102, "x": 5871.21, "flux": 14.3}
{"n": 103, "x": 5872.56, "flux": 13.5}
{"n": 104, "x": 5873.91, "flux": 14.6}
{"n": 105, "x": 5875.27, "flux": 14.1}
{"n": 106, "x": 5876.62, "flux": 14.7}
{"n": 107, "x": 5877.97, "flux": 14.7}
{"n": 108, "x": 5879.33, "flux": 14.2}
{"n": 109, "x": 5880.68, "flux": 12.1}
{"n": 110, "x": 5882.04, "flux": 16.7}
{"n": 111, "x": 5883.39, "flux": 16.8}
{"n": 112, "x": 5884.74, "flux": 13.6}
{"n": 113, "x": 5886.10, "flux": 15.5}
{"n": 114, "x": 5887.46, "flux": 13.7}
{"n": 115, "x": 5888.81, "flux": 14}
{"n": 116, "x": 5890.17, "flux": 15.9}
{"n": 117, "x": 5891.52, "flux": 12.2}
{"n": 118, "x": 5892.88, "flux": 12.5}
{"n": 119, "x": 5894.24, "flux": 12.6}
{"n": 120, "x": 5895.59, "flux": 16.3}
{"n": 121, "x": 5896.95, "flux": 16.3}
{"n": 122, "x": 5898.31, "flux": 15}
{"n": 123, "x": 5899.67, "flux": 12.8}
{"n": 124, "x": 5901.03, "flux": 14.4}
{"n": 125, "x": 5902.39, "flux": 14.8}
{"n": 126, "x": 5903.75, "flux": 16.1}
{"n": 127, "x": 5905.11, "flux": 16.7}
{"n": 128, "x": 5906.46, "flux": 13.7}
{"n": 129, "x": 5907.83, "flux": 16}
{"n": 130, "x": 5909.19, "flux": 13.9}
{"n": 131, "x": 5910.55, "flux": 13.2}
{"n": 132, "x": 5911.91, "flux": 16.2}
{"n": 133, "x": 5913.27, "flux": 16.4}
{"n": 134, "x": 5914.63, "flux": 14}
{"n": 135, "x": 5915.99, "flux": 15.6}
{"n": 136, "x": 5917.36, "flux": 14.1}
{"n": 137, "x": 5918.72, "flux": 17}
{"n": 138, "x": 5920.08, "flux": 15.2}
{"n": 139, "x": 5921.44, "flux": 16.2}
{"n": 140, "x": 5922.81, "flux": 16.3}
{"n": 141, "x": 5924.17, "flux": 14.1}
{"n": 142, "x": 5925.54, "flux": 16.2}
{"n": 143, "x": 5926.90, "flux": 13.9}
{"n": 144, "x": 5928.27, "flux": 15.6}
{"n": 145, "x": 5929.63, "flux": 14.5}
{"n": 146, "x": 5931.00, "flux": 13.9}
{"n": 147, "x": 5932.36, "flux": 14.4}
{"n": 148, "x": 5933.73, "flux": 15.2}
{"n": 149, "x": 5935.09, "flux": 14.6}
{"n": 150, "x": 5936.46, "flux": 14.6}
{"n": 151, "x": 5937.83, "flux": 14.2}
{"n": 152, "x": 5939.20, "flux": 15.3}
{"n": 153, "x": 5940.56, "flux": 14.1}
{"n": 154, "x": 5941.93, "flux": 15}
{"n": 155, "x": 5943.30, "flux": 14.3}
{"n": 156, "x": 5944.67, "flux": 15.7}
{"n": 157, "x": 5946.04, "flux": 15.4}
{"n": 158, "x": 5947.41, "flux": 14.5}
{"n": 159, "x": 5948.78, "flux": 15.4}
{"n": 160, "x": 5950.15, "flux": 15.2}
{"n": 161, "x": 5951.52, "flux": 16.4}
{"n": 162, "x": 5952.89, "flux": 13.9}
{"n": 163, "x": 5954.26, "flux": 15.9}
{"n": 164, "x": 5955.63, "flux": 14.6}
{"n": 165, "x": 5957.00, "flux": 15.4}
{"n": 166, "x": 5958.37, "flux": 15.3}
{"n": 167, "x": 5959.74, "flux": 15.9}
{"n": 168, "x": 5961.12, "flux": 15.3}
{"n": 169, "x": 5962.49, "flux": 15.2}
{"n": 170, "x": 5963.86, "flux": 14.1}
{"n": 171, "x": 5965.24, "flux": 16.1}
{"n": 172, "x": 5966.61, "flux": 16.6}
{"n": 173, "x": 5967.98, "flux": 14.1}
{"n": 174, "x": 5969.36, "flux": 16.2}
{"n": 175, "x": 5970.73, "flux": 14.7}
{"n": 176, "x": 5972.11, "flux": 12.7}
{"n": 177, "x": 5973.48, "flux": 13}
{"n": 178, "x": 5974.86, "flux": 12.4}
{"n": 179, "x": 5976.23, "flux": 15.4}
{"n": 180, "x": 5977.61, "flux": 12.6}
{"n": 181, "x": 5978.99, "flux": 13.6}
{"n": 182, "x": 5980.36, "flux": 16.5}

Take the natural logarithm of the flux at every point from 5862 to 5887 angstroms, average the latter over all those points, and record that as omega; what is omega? 2.68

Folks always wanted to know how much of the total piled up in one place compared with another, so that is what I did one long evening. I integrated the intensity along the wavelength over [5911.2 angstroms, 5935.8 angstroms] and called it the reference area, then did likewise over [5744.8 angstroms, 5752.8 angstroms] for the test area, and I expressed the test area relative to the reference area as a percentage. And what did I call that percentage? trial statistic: 31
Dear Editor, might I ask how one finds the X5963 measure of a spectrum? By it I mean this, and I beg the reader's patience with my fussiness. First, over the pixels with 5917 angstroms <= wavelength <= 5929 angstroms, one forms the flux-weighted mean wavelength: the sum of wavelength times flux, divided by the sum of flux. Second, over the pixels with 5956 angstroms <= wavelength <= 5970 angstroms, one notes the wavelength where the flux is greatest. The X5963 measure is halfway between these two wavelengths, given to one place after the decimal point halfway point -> 5944.7 angstroms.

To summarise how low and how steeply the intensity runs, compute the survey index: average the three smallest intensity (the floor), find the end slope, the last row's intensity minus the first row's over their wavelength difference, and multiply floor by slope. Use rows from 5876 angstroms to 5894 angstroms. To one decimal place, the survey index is -1.7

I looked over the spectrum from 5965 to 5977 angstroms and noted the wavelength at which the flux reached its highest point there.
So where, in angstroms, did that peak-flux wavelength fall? 5966.61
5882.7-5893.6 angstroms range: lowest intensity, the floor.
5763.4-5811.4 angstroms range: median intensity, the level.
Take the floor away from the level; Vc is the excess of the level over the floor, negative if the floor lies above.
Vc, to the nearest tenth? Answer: 3.1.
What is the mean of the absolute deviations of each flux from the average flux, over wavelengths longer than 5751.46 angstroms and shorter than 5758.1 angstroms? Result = 1.16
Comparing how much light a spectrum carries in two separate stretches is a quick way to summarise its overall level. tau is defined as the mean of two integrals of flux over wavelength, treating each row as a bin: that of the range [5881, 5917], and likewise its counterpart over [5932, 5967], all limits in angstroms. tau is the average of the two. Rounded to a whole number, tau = 530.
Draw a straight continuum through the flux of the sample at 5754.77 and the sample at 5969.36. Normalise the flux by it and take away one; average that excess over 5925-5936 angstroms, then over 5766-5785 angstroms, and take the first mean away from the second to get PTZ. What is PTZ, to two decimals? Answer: 0.16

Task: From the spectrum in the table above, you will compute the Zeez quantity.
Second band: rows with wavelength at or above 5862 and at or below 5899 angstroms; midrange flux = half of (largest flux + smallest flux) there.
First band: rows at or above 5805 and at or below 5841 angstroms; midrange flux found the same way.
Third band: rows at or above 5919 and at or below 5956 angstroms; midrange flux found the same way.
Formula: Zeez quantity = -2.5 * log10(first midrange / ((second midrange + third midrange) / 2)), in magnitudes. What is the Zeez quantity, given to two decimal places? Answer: 0.12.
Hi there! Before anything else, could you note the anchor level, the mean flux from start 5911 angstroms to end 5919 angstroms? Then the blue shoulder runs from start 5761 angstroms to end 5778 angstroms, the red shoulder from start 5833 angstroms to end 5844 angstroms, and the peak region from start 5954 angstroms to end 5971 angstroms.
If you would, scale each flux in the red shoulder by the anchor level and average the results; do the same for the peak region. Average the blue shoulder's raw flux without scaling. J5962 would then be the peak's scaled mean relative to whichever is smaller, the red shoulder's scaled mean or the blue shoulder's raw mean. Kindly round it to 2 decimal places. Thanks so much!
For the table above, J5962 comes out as 1.07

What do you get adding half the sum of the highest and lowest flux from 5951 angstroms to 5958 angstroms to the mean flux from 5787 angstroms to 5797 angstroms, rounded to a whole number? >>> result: 31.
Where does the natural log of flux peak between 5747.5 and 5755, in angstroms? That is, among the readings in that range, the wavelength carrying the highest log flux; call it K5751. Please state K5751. 5752.12 angstroms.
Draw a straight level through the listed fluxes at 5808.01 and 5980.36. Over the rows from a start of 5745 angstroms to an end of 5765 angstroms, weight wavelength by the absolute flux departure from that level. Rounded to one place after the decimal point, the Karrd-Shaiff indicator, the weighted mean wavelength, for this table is 5755.0 angstroms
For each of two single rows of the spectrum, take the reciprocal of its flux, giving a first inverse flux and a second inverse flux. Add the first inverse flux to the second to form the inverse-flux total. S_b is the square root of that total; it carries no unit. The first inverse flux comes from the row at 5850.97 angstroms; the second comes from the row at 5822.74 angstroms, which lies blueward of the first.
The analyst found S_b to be 0.403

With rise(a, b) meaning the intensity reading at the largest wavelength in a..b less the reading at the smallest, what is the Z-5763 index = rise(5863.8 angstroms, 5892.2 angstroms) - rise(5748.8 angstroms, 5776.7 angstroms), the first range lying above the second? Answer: -1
